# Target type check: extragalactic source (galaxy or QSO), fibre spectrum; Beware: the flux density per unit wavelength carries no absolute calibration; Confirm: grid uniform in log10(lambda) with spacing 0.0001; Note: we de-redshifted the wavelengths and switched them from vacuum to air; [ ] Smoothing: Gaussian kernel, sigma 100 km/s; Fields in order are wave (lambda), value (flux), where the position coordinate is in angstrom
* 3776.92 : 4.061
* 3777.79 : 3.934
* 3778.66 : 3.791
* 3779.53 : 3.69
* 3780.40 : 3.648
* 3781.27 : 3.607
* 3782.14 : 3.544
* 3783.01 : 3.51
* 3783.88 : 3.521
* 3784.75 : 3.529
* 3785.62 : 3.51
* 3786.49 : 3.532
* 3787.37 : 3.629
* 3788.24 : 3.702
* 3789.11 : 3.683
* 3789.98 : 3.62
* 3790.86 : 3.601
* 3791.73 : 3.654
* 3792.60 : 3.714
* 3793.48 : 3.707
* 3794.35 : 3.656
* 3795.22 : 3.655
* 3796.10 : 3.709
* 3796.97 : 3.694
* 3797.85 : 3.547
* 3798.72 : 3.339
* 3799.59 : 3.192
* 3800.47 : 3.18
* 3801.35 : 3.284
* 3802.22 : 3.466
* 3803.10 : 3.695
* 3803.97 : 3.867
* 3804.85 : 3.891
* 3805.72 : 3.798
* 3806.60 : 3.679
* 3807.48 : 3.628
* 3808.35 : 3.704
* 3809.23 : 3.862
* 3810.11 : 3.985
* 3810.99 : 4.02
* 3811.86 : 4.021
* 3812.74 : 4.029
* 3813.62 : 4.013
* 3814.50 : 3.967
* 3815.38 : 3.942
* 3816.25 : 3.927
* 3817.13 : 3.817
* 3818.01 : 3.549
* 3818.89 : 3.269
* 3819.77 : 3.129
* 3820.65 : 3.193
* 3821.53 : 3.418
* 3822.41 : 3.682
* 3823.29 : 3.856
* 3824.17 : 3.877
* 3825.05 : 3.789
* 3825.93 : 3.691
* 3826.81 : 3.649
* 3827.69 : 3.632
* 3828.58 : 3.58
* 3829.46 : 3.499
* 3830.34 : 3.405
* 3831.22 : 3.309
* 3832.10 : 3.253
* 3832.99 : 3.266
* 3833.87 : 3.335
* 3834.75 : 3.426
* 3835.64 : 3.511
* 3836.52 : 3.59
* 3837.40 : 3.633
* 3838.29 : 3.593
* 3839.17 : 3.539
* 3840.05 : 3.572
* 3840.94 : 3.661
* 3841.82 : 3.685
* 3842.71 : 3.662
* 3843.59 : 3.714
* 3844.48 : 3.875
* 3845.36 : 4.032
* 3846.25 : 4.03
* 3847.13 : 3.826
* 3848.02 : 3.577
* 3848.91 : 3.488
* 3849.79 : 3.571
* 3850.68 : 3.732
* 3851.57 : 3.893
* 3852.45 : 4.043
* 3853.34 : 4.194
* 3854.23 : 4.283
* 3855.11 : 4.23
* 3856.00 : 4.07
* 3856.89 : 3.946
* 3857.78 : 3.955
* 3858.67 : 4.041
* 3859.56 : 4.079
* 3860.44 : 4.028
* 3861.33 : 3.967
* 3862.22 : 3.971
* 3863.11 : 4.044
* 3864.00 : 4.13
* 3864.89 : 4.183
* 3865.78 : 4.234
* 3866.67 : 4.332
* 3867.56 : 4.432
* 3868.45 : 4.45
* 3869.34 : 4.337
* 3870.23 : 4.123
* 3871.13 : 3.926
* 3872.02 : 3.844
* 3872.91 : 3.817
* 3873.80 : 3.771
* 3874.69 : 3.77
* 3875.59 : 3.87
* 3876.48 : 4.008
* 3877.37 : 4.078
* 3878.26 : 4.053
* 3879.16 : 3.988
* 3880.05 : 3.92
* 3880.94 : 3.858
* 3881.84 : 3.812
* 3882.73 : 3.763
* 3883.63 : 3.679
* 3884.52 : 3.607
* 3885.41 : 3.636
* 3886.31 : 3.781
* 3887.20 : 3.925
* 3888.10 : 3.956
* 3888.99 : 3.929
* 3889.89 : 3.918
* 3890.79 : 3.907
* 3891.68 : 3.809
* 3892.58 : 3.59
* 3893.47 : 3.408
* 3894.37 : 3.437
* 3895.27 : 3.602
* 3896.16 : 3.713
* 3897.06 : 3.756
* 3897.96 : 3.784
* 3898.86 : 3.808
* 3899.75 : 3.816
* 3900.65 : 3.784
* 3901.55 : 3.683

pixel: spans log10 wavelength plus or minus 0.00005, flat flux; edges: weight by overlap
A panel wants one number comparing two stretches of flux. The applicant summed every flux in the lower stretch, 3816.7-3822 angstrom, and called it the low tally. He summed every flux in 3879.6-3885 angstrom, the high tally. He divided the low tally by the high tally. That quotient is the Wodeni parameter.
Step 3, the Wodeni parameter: 0.900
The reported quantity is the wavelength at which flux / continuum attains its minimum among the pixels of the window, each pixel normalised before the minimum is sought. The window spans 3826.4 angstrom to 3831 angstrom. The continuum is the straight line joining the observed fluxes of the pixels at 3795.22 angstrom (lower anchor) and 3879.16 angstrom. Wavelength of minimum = 3830.34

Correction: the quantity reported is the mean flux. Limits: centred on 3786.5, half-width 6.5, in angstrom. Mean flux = 3.6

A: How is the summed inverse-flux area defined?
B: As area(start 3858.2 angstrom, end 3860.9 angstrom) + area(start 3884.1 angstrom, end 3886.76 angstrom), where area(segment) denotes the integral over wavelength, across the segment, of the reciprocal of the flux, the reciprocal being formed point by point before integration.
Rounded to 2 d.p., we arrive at 1.39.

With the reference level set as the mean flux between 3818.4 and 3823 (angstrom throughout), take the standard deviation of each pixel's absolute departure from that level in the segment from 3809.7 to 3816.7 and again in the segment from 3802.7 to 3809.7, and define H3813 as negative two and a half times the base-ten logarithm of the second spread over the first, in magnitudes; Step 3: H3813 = -1.0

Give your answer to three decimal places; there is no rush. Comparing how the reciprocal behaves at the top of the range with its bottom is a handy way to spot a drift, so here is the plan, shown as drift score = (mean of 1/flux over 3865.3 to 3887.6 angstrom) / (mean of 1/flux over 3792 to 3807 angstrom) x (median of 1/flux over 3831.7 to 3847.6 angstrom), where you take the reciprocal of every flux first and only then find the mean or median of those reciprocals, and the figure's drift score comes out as 0.251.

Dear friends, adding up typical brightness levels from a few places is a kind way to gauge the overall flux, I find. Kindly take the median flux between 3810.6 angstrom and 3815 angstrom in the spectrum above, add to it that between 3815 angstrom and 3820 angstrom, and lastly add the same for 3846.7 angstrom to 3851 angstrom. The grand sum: 11.3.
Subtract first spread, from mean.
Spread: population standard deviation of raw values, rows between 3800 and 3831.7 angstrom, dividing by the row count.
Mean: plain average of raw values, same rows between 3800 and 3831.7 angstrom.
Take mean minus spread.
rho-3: 3.41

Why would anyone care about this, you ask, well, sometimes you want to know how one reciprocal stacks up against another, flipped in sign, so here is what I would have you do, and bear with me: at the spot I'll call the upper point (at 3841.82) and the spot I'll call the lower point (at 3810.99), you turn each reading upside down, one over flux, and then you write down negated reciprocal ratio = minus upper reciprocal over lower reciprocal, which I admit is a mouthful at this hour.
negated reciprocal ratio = -1.09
